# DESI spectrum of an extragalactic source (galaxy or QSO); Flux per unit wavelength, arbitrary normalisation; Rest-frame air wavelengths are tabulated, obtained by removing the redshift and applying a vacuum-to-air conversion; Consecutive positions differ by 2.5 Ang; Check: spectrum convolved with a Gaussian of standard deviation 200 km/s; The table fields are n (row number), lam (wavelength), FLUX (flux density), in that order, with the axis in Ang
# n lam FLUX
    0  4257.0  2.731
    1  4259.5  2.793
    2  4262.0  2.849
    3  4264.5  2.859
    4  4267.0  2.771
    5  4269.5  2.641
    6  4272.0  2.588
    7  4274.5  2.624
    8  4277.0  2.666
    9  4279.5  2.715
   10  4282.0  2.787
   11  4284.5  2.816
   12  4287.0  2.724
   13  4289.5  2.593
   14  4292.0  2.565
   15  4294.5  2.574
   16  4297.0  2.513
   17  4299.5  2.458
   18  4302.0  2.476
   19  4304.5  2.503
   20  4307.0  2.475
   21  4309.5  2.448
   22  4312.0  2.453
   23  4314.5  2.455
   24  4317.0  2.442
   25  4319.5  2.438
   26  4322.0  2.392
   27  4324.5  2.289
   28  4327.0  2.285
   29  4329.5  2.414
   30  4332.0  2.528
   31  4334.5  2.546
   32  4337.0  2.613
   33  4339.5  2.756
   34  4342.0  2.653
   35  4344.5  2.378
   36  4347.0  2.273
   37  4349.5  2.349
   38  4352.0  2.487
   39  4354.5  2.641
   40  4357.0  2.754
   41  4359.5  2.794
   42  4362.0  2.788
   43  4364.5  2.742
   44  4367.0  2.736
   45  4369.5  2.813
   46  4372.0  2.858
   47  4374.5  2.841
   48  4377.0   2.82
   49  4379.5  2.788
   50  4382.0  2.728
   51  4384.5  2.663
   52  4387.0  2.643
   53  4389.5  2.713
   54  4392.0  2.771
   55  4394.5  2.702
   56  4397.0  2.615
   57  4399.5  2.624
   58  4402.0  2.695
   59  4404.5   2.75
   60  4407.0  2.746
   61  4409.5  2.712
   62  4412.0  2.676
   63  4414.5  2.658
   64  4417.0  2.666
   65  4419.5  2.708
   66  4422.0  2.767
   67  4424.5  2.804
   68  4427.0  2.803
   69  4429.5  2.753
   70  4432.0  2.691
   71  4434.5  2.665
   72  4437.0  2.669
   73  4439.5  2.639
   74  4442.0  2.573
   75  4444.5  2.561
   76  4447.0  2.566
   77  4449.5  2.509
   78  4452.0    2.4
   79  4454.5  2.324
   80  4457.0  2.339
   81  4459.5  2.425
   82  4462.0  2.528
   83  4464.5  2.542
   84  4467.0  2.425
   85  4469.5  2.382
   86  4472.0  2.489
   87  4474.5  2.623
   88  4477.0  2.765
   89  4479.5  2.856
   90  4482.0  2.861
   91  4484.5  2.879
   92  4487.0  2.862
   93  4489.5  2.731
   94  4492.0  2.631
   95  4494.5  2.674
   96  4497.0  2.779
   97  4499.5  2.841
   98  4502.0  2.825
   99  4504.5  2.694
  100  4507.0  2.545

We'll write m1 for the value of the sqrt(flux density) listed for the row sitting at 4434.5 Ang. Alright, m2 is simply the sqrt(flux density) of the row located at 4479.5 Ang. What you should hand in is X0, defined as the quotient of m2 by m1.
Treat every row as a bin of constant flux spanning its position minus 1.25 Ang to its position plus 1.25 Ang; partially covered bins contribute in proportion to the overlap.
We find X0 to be 1.04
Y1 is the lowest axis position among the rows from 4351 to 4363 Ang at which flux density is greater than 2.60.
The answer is 4354.5 Ang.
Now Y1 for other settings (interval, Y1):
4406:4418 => 4407.0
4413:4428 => 4414.5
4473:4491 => 4474.5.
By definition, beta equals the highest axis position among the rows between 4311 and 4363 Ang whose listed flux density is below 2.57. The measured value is 4352.0 Ang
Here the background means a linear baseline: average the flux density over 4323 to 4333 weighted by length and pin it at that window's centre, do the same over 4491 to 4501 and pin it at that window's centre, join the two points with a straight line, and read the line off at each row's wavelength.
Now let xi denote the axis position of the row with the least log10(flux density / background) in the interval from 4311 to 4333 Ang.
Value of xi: 4327.0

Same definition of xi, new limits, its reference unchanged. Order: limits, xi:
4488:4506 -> 4492.0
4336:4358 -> 4347.0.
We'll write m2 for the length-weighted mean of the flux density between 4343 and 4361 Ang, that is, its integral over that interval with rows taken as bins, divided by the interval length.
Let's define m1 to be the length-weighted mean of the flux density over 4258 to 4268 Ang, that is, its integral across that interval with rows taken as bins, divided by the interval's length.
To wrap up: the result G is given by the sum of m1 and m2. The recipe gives 5.35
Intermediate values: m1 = 2.82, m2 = 2.53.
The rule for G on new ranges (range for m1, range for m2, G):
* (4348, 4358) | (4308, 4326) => 4.96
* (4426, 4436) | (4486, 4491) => 5.51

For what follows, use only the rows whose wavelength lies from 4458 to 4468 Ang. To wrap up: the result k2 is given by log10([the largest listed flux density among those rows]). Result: 0.41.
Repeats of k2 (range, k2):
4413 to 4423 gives 0.44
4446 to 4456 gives 0.41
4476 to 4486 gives 0.46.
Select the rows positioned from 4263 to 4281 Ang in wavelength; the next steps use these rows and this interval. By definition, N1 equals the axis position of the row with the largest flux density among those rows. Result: 4264.5 Ang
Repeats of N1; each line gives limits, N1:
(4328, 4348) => 4339.5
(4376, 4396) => 4377.0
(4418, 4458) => 4424.5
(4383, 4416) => 4392.0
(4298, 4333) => 4332.0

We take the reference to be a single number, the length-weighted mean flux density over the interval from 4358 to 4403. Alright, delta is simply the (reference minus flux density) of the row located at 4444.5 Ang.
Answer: 0.18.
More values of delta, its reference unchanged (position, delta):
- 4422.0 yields -0.03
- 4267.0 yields -0.03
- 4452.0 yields 0.34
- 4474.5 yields 0.12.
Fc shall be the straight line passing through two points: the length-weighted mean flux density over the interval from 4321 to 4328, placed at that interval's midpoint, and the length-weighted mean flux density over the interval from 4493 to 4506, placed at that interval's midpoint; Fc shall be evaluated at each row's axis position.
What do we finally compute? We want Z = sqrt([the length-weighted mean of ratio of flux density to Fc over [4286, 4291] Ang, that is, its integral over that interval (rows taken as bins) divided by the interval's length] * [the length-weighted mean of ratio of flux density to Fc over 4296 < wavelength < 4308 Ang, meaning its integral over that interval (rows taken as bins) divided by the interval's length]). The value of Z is 1.14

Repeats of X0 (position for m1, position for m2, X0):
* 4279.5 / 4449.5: 0.96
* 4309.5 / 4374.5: 1.08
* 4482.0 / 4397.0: 0.96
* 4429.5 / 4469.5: 0.93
